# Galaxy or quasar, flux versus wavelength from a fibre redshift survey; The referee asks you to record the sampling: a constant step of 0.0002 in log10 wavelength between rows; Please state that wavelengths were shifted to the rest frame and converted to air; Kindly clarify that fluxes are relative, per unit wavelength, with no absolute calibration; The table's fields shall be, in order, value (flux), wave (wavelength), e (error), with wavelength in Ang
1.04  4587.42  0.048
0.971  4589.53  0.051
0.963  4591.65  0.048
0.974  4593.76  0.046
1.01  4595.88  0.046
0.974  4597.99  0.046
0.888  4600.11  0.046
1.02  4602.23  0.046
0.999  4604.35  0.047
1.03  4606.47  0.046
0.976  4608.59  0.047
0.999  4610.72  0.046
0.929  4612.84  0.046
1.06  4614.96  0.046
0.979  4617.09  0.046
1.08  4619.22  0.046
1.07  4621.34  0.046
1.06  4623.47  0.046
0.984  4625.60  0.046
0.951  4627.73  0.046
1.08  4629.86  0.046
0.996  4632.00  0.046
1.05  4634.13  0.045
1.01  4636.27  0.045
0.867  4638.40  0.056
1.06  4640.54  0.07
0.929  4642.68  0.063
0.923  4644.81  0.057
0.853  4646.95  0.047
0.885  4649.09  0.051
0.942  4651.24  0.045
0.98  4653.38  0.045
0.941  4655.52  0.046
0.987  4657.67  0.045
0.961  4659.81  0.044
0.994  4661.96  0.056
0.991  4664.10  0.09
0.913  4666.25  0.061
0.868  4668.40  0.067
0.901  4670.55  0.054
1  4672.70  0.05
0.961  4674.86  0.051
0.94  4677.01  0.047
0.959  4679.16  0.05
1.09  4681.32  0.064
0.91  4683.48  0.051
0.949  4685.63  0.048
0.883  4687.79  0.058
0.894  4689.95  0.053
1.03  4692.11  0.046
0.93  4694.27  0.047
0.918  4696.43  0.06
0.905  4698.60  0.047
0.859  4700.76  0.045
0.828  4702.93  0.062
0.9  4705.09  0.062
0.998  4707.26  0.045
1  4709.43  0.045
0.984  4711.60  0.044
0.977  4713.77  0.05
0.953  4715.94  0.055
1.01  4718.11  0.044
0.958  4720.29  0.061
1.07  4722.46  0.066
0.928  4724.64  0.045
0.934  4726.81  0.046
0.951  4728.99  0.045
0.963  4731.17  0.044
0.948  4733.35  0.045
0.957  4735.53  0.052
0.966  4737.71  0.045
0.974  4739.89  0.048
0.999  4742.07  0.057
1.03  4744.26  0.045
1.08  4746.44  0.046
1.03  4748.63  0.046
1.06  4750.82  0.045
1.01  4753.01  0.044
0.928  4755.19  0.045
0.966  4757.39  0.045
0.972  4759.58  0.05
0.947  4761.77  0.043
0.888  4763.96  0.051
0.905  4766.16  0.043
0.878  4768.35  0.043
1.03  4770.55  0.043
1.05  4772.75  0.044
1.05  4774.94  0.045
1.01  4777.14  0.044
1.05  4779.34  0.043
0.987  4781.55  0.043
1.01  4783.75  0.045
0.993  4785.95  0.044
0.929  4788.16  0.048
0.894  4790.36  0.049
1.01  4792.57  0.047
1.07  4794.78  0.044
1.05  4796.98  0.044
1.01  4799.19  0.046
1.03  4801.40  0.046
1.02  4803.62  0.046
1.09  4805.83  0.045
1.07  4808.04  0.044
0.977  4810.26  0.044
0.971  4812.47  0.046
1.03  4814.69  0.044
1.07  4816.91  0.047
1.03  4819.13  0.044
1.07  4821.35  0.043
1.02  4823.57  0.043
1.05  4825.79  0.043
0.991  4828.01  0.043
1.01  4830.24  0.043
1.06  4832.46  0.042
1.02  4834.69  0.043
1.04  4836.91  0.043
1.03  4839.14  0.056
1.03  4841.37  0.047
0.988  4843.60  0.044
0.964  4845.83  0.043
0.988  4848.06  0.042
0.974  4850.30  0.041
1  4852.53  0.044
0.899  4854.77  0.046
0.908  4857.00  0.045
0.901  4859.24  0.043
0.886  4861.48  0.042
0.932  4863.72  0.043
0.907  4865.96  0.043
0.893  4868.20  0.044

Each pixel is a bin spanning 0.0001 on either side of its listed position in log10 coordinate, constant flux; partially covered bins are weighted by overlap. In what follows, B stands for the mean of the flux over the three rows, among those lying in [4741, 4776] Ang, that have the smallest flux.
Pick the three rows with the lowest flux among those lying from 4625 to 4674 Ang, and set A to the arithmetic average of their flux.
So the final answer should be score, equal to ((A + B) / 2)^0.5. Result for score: 0.936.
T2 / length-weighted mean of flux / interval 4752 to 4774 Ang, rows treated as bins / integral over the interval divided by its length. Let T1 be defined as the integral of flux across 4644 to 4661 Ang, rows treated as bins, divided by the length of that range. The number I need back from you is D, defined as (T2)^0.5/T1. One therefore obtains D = 1.05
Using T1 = 0.934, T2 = 0.96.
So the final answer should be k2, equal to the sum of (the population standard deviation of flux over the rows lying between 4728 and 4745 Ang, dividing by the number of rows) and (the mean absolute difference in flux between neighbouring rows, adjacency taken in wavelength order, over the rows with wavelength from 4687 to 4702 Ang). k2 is 0.08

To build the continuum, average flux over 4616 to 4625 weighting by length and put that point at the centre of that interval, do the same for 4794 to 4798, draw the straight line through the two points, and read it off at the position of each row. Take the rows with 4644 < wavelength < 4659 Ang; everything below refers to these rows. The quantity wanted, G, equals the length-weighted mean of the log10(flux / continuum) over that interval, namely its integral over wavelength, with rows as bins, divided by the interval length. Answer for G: -0.05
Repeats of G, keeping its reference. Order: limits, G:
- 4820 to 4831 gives -0.02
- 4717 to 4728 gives -0.03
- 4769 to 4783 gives -0.02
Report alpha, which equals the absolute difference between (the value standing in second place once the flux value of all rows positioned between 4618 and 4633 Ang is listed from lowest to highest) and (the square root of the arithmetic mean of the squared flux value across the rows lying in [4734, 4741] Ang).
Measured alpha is 0.02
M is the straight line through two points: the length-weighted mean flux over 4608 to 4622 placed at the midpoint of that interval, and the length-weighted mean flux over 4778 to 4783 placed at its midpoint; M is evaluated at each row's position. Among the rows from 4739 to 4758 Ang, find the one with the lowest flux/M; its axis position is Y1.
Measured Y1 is 4755.19 Ang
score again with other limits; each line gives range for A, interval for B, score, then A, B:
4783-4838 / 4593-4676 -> 0.947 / 0.931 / 0.863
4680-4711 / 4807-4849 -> 0.956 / 0.857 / 0.971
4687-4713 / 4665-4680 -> 0.936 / 0.857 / 0.894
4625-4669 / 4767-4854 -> 0.939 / 0.863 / 0.900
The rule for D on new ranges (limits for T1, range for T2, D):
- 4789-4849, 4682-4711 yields 0.94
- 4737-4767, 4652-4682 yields 1.00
